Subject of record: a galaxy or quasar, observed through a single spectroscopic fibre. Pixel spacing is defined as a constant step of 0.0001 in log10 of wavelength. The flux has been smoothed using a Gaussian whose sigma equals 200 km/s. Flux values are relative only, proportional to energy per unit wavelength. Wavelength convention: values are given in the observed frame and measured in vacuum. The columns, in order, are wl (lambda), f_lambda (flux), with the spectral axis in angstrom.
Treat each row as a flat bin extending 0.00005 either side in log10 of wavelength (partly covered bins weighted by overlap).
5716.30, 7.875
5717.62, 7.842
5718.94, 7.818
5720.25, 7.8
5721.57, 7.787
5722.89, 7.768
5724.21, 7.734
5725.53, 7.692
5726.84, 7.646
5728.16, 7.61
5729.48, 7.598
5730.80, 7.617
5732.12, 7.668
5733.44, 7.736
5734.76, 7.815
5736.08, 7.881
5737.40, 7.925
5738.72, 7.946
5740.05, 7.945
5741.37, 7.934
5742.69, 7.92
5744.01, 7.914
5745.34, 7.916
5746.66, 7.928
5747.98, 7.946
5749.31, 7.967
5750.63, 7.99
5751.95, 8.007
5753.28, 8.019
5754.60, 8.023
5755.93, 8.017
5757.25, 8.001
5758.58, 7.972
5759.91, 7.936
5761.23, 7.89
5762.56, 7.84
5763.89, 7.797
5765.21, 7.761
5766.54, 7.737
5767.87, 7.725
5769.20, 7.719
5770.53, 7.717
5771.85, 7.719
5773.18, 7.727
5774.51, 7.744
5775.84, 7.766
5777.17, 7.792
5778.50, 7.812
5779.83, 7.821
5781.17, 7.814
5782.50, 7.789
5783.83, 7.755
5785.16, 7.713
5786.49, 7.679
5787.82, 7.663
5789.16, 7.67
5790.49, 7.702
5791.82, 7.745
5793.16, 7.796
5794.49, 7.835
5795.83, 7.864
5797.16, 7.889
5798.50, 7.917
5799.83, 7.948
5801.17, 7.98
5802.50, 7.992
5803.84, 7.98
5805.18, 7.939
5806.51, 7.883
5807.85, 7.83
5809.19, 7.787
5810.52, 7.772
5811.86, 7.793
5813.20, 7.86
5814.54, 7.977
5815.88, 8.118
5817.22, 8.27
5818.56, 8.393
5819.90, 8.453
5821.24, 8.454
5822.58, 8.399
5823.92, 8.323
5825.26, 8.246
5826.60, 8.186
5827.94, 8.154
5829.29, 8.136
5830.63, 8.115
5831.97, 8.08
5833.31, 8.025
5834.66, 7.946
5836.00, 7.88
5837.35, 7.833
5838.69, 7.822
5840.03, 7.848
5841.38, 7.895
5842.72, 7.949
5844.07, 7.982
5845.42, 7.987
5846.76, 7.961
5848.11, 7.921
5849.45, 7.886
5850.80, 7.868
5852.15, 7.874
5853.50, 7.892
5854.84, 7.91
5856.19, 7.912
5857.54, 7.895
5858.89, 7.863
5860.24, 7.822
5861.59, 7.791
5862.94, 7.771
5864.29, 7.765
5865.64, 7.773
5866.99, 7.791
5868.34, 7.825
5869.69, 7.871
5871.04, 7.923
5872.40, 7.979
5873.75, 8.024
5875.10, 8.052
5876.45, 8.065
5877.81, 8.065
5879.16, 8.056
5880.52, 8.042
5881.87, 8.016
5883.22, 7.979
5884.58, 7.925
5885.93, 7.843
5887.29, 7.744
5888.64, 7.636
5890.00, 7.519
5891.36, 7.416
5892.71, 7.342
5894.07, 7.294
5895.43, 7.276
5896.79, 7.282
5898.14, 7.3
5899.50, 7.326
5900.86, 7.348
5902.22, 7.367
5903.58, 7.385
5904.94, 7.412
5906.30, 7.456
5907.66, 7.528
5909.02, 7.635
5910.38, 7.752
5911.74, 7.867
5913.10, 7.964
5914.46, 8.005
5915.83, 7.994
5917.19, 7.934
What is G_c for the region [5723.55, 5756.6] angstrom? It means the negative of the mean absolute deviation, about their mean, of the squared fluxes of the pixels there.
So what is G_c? -2.0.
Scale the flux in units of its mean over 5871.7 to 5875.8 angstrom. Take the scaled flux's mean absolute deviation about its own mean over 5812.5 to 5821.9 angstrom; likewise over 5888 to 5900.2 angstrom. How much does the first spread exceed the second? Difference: 0.013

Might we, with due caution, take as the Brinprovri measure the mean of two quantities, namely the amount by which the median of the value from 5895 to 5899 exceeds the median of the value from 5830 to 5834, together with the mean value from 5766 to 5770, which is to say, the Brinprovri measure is 3.46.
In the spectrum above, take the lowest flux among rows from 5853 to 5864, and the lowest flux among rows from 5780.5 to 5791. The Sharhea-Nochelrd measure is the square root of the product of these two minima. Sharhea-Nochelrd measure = 7.72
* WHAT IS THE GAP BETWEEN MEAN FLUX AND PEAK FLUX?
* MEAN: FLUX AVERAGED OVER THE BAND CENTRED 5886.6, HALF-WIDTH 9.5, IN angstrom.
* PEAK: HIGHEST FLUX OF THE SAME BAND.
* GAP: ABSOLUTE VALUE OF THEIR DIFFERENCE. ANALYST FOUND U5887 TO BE 0.34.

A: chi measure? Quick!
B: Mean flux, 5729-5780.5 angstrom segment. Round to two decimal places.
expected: 7.85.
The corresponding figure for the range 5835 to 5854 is 7.90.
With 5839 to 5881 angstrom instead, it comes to 7.91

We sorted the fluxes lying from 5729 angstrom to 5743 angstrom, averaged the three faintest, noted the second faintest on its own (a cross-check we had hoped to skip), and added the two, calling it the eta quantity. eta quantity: 15.2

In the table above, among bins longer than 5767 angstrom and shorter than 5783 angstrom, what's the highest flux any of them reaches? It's 7.821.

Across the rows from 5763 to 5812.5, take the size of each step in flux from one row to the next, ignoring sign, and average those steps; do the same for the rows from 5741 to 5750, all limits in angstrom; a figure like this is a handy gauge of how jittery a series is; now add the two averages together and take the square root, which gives 0.19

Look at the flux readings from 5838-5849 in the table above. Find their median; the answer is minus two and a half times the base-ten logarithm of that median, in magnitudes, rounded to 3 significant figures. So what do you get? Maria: -2.25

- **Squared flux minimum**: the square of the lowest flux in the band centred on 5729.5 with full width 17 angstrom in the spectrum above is 58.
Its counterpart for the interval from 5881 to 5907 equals 53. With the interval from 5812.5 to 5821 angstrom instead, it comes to 62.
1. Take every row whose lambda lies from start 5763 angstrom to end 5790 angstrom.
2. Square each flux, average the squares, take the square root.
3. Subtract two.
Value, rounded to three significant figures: 5.75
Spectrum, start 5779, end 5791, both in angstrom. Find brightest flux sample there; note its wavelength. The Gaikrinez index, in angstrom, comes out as 5779.83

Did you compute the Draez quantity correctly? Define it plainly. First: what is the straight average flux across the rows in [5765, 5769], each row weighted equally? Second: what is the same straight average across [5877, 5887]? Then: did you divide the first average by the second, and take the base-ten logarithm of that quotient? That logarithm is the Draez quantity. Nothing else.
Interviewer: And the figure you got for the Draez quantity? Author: -0.014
